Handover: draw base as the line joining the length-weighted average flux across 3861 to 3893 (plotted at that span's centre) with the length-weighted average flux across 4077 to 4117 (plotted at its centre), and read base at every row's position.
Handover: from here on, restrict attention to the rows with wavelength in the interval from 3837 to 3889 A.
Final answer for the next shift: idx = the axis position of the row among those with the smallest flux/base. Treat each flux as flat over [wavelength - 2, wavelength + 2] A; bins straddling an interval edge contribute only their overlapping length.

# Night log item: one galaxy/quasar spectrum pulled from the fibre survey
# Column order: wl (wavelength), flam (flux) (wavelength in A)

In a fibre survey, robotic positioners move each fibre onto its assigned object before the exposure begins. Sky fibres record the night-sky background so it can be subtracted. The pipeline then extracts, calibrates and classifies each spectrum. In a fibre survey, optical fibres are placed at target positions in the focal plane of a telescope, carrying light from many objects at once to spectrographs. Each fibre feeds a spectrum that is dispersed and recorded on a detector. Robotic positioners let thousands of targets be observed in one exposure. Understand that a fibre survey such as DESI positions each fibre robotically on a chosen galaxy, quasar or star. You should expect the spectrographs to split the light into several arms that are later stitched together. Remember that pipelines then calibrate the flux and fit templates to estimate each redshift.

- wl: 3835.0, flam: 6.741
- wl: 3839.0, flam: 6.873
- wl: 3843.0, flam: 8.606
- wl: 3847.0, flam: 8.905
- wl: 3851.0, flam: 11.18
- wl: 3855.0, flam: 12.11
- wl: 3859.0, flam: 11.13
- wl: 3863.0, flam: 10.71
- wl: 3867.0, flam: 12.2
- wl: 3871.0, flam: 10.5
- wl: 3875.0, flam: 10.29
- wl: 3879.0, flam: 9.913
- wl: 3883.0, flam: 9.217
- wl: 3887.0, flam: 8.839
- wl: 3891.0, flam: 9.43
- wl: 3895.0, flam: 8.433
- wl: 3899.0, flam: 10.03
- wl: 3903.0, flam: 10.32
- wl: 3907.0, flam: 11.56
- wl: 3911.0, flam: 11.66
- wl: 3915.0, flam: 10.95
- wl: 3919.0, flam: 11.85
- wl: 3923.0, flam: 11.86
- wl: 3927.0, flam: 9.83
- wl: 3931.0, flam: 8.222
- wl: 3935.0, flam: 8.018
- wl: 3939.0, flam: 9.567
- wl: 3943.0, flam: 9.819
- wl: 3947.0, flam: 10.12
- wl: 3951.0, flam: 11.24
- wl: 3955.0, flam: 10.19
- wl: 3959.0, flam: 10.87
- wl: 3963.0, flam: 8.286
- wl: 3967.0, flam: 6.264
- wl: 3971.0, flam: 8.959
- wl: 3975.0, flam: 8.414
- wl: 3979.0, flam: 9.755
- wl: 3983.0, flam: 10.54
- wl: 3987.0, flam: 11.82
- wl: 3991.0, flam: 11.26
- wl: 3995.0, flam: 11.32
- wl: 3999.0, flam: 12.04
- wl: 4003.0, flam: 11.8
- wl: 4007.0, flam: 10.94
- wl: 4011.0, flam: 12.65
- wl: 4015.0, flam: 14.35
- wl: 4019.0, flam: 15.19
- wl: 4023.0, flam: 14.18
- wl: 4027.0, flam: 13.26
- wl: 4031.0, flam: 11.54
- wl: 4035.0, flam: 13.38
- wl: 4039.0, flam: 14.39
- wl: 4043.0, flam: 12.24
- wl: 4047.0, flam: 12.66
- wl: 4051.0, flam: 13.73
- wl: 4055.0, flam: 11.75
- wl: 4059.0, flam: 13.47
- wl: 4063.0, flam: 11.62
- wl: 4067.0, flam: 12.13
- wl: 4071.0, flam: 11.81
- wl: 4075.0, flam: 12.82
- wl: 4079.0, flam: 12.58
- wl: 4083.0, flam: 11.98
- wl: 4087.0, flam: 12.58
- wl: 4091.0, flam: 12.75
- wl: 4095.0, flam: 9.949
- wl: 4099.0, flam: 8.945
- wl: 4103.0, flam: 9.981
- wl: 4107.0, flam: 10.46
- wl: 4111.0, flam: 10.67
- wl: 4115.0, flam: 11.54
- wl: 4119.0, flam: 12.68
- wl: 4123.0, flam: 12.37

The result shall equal 3839.0 A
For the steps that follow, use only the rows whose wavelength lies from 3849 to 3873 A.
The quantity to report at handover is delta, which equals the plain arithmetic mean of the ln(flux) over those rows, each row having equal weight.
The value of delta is 2.42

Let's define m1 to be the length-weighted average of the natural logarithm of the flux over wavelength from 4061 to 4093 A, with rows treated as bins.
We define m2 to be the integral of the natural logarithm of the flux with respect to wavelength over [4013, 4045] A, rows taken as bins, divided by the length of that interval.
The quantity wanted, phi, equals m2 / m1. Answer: 1.04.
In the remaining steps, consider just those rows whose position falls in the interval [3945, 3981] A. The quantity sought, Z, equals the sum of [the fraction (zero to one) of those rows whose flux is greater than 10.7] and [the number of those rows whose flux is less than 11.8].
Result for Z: 9.2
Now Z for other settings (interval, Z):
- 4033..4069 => 3.0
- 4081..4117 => 6.4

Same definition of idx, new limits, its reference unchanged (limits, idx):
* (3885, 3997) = 3967.0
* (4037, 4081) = 4063.0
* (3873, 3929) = 3895.0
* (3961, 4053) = 3967.0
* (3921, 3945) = 3935.0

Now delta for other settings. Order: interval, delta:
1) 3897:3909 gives 2.36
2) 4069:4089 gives 2.51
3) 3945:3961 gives 2.36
